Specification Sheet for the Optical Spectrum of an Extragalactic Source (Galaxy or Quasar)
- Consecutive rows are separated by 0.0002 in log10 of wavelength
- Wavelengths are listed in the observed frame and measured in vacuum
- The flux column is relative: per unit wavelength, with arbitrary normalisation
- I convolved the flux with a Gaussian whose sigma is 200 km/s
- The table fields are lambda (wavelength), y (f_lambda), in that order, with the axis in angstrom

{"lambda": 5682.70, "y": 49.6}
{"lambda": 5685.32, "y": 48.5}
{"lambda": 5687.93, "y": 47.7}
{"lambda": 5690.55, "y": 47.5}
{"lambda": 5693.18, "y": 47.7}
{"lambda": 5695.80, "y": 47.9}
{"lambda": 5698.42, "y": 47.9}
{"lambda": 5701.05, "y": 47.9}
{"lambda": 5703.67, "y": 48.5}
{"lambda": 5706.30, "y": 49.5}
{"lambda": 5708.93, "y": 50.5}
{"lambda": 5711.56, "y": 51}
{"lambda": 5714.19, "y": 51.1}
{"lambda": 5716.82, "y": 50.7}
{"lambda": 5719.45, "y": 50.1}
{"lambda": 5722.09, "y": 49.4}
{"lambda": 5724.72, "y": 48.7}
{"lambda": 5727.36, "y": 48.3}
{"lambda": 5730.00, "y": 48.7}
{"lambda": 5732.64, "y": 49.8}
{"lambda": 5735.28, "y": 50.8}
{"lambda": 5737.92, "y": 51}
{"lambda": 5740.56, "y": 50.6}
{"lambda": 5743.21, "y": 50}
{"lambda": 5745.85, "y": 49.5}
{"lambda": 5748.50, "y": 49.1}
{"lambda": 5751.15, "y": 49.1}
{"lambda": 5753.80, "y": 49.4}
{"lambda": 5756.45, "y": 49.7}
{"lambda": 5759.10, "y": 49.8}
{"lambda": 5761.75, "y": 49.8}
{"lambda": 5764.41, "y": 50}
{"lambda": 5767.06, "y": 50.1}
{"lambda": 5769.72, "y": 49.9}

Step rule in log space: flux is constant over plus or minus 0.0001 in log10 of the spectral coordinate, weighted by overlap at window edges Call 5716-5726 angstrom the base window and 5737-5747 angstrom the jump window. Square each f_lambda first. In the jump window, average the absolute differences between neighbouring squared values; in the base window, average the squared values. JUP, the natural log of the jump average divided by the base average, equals -3.9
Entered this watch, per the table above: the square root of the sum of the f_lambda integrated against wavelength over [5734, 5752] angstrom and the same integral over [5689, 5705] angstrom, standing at 41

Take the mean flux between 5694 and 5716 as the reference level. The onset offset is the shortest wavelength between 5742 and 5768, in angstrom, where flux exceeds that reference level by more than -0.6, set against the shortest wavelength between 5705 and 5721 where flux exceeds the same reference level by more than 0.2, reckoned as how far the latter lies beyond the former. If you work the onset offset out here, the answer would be -36.9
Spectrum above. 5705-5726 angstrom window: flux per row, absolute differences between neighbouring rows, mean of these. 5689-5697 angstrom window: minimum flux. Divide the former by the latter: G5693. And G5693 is 0.012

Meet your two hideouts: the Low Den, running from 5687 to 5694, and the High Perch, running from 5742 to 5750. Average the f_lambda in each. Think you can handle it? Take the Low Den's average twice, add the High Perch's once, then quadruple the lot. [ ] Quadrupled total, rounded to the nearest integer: 579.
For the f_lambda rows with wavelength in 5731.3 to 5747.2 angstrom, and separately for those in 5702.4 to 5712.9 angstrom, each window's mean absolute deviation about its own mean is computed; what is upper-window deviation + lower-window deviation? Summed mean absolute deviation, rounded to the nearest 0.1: 1.4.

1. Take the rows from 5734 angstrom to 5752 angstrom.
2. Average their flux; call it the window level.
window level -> 50.0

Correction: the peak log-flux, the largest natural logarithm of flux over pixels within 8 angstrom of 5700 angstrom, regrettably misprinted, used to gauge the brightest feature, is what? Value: 3.90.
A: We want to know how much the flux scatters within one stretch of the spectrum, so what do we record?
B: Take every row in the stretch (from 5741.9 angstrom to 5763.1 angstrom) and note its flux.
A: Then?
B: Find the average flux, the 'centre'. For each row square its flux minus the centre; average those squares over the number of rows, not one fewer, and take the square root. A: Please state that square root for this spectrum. 0.31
